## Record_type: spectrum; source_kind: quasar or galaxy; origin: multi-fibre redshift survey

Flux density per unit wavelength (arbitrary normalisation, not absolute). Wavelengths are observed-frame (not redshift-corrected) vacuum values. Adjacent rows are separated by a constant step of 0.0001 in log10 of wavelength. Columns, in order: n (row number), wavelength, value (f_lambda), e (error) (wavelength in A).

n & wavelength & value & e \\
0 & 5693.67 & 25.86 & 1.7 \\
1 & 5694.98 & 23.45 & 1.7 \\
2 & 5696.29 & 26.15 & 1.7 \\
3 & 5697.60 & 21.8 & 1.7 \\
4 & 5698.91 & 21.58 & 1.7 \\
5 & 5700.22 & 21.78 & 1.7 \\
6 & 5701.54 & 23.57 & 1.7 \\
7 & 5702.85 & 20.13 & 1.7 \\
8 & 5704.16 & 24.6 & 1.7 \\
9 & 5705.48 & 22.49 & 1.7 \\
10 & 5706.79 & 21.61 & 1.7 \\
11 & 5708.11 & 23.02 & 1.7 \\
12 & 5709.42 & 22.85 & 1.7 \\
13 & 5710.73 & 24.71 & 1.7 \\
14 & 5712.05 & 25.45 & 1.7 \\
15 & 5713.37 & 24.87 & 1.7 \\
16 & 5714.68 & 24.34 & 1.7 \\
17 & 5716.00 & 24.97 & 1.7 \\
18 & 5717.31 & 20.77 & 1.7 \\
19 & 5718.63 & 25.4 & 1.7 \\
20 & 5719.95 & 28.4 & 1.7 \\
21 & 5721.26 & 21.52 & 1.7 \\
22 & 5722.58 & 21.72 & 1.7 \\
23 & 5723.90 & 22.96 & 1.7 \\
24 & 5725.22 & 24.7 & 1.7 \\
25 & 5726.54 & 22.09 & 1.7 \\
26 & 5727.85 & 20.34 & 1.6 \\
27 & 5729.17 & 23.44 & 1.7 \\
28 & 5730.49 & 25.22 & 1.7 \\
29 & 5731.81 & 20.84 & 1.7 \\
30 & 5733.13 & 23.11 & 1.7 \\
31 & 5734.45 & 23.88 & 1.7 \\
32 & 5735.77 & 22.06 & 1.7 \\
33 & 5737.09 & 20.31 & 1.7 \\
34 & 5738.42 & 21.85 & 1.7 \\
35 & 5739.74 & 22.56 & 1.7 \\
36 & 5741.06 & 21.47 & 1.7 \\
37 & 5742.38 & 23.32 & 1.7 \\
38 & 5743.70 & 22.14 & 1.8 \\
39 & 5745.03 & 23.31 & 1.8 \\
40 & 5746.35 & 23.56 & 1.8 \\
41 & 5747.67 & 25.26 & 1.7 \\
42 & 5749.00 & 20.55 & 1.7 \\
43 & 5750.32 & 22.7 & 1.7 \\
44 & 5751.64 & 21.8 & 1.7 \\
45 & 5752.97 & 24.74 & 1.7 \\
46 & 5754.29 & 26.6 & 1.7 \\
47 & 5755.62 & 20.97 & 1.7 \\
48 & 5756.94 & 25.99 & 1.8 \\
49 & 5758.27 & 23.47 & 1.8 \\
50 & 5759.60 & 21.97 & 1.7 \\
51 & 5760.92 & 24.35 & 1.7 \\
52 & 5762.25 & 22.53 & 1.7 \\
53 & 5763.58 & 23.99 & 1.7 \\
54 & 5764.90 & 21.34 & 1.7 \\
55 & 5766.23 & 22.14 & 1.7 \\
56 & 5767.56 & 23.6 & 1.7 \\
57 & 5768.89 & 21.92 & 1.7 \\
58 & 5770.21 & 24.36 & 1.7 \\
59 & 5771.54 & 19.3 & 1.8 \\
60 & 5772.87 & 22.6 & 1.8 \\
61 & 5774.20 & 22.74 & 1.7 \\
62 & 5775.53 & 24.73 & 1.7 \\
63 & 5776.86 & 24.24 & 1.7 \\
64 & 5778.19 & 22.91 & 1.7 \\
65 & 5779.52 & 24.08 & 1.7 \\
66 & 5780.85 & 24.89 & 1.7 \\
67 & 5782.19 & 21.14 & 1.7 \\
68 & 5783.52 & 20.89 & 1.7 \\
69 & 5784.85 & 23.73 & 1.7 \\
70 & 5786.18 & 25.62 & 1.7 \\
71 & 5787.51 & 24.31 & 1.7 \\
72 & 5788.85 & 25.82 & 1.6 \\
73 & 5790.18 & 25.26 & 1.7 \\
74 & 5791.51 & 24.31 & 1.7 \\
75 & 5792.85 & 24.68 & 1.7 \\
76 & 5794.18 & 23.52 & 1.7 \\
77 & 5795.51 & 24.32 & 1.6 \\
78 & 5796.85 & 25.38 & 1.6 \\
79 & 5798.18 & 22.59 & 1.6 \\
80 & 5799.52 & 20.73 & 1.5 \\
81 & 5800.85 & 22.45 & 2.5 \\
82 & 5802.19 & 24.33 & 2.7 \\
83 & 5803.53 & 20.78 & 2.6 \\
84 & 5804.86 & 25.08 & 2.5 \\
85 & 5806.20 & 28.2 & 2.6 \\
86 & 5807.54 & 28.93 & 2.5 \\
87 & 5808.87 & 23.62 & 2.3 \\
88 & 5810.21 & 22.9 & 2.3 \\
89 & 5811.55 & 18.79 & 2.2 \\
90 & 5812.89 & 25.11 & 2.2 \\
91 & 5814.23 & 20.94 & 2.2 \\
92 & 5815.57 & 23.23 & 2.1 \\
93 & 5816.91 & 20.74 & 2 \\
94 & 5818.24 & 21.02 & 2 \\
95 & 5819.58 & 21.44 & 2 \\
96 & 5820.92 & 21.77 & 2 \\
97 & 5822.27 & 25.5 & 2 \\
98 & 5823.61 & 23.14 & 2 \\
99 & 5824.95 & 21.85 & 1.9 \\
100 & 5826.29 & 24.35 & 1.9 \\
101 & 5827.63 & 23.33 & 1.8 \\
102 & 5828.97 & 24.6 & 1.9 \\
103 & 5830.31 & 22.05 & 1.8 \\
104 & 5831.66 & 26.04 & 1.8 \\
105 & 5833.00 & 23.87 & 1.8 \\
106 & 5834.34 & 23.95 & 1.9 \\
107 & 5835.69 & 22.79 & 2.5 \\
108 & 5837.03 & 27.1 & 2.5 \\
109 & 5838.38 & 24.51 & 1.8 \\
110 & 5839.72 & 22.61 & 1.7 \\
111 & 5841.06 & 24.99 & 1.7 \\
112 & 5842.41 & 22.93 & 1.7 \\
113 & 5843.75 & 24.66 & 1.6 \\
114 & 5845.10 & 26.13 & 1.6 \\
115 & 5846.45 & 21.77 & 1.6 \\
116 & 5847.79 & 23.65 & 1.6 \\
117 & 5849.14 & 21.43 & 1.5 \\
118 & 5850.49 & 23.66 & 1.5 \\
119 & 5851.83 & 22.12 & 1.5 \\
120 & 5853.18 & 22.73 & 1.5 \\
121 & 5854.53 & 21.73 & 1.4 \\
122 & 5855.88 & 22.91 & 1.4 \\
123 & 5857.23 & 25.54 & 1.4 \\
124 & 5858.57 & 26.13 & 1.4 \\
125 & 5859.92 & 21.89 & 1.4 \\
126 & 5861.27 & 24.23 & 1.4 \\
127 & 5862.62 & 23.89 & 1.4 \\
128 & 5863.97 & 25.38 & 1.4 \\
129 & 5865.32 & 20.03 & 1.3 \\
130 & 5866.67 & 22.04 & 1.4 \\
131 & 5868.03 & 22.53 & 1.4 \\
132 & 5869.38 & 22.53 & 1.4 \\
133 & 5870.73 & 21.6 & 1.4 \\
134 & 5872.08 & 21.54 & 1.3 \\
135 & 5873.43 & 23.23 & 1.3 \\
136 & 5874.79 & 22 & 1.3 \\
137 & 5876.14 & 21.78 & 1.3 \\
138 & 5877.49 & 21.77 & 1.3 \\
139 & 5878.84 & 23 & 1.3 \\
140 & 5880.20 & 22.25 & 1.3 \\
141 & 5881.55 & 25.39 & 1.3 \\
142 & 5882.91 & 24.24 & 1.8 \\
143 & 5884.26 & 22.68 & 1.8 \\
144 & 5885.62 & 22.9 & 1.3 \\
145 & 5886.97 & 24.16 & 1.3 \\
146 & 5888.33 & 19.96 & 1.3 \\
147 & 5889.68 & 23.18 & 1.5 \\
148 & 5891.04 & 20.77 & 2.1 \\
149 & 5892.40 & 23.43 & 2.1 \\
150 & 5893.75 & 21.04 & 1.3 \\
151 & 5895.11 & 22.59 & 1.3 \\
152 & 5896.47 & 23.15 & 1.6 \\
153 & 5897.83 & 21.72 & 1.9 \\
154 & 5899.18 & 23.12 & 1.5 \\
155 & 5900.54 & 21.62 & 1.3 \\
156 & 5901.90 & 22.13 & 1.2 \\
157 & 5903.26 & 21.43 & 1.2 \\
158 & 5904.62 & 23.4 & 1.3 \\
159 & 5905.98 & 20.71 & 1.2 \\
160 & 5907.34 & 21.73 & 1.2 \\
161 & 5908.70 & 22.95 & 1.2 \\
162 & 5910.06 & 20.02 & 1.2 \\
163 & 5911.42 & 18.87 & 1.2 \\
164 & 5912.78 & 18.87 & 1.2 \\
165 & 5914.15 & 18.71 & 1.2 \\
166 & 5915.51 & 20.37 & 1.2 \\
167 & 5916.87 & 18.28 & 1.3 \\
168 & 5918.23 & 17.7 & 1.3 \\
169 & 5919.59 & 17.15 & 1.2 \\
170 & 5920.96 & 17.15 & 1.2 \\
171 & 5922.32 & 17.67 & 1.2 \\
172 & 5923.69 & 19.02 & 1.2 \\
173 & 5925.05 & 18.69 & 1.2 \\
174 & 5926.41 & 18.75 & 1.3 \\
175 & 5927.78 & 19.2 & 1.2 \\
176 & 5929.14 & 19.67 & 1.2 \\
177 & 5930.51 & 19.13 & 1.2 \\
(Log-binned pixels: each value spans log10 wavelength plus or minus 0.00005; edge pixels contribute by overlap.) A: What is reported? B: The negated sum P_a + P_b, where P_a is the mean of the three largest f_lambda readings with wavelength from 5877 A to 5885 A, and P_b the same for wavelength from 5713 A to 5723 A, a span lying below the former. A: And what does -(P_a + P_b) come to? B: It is -50.5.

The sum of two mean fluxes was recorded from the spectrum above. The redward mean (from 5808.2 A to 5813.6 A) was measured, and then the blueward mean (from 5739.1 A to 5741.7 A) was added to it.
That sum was 44.6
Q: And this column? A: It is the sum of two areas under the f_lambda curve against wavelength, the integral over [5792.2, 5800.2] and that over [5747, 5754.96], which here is 376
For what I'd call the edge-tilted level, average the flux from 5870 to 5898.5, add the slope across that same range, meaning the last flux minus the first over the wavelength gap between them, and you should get 22.5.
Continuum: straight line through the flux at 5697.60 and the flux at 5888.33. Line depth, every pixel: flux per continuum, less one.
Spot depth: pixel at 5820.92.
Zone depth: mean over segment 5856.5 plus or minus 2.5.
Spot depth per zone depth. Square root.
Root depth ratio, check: 0.55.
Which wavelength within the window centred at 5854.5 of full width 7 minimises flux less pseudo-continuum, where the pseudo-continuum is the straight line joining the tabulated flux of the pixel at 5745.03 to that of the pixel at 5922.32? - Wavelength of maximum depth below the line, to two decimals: 5854.53 A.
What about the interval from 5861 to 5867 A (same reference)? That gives 5865.32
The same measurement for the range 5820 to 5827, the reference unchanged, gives 5820.92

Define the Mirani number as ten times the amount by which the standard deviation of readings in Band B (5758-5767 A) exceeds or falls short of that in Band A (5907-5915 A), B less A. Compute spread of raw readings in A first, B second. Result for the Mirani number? -6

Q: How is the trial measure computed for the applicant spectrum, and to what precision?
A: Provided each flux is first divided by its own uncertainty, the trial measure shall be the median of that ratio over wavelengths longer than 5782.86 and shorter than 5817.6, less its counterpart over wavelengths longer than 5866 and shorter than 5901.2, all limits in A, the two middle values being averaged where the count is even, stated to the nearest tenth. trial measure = -4.2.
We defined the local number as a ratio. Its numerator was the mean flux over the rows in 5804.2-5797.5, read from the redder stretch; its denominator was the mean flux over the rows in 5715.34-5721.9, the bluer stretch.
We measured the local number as 0.92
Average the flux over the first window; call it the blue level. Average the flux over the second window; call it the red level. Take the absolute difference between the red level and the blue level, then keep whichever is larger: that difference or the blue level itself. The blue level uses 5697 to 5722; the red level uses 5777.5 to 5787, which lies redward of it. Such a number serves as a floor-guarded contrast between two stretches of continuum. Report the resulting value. 23.4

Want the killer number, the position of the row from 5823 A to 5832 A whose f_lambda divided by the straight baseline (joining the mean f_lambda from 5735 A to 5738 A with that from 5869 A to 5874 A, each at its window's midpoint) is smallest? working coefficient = 5824.95 A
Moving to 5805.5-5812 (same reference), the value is 5811.55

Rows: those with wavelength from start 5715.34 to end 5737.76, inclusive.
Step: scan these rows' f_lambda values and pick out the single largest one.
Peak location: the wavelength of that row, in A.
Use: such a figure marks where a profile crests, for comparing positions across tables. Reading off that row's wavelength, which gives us 5719.95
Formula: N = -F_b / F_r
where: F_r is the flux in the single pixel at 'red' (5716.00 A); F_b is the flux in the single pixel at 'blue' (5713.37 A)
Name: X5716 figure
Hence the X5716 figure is -1.00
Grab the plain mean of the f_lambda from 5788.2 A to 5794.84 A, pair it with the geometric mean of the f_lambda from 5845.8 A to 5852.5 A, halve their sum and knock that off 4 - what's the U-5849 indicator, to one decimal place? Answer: -19.6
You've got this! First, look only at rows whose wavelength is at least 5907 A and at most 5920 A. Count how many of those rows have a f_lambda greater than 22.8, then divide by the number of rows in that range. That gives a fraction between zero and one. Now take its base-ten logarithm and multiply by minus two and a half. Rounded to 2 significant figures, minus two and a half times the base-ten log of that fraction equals 2.5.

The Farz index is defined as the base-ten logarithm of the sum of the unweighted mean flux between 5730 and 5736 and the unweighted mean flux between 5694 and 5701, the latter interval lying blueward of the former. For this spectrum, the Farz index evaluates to 1.66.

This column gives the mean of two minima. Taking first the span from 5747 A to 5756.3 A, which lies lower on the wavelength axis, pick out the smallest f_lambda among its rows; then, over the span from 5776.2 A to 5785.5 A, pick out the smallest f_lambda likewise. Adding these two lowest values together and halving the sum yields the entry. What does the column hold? 20.7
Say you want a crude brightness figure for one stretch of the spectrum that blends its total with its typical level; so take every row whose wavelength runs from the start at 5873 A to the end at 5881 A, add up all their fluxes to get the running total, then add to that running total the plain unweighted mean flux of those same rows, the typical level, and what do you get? 156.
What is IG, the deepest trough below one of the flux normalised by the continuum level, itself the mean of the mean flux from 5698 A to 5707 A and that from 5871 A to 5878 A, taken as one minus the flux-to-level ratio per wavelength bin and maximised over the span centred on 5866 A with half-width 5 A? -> 0.10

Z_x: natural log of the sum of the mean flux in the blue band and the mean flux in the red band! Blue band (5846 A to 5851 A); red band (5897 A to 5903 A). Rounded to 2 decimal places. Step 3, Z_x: 3.80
